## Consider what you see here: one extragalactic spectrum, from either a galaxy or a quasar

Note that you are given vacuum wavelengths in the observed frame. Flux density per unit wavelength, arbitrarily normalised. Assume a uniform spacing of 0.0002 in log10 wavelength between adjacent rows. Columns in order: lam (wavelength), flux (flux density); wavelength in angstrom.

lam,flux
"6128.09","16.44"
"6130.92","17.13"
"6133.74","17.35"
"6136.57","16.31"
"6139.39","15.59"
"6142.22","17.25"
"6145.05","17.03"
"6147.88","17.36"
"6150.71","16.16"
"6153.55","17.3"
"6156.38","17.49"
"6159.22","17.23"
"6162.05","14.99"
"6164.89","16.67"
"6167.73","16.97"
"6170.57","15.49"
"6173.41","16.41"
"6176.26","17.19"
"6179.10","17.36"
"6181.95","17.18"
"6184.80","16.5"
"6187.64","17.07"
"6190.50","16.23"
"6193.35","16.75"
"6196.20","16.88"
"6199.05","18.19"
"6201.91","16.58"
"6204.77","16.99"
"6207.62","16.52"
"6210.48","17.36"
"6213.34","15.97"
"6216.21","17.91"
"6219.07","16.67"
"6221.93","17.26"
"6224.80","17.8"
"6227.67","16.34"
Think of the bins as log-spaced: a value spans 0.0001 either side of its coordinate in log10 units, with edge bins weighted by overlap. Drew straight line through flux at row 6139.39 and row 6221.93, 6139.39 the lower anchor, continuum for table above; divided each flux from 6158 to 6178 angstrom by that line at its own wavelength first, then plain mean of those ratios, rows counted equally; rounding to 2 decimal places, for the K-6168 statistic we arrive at 1.02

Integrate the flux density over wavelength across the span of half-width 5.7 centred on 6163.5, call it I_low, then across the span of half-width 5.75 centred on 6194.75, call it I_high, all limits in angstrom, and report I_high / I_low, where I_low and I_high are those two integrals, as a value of 1.04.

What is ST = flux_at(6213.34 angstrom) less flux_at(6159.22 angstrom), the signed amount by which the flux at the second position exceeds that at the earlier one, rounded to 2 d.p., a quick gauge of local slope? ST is -1.26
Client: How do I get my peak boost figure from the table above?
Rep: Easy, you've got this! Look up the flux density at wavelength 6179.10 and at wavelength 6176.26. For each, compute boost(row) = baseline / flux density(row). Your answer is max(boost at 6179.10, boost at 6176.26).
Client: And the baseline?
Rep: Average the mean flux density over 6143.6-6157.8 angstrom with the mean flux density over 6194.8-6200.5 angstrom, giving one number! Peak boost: 1.006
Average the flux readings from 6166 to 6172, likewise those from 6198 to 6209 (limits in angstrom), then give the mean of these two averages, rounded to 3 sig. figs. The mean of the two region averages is 16.6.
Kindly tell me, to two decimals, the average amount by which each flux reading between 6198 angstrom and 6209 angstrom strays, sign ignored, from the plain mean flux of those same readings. 0.56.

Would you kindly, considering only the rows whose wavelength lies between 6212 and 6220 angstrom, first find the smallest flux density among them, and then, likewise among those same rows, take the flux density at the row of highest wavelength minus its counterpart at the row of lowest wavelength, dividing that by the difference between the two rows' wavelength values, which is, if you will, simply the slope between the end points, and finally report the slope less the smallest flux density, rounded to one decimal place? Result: -15.8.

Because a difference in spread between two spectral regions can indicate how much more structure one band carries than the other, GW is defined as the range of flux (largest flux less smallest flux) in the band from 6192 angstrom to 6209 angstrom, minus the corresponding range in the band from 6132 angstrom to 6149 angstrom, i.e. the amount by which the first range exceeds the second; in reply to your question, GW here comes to -0.1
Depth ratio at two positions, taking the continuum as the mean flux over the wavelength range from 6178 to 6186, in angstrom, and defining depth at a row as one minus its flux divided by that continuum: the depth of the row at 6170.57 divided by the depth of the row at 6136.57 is 2.2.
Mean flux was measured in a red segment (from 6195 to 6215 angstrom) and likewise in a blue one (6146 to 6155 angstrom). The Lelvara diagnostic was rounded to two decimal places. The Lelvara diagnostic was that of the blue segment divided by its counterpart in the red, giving 1.00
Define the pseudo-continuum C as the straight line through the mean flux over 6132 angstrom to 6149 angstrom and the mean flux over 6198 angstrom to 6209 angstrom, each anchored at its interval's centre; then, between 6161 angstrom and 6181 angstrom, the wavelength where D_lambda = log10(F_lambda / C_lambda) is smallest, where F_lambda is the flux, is 6162.05 angstrom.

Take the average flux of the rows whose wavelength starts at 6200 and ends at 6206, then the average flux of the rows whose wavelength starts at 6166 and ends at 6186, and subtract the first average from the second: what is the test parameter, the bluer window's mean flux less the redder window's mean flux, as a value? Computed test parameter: -0.1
